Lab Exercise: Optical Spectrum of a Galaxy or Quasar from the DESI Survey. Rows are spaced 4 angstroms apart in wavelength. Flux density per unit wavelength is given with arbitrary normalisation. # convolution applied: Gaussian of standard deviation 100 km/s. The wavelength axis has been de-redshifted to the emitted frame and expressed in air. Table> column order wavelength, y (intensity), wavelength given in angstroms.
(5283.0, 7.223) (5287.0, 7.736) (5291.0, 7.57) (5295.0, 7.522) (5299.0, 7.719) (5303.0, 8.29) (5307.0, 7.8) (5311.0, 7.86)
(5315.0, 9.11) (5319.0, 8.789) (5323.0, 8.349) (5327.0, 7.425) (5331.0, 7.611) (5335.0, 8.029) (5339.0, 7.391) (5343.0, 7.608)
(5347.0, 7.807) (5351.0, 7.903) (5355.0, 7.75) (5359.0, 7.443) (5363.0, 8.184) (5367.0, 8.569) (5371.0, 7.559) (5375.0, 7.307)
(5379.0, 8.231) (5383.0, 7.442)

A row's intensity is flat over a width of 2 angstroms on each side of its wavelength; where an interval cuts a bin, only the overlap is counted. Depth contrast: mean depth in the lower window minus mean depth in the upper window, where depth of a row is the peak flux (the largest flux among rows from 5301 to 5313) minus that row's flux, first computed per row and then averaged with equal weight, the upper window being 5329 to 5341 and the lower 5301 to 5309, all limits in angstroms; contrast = -0.4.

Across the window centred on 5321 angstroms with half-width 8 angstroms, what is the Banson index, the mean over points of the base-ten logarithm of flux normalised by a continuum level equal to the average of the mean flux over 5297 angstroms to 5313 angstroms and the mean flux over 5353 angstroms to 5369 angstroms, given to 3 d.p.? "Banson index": 0.023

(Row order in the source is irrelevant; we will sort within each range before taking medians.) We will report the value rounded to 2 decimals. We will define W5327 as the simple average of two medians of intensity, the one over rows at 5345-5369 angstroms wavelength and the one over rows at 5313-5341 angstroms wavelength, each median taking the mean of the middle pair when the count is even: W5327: 7.94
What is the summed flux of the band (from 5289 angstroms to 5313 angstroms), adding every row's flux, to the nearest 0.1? 46.8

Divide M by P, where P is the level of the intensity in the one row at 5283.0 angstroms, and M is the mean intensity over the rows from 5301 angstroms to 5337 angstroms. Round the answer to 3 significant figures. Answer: 1.13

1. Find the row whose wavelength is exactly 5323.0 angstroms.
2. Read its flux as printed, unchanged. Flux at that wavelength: 8.349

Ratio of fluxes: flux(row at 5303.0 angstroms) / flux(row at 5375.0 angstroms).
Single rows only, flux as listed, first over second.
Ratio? 1.13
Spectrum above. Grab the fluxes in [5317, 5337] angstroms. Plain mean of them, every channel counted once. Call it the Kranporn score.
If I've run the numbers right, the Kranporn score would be 8.04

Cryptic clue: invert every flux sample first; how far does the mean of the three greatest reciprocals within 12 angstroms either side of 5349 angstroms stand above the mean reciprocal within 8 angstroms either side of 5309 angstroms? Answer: 0.012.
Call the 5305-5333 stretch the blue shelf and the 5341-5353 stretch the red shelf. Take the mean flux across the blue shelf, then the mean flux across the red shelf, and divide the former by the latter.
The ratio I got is 1.05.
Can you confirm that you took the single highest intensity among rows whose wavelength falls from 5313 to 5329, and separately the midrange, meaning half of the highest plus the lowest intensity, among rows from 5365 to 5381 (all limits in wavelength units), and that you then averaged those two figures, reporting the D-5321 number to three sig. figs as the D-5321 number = 8.52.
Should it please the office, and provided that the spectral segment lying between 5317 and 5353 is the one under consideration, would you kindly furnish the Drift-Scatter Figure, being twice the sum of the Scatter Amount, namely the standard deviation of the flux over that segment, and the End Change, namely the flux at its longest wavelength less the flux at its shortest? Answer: -0.9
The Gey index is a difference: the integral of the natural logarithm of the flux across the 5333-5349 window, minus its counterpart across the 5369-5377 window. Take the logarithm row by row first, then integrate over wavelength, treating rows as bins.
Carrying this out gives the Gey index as 17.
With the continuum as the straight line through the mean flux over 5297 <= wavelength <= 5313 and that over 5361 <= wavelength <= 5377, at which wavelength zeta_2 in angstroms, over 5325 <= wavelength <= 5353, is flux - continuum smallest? 5339.0 angstroms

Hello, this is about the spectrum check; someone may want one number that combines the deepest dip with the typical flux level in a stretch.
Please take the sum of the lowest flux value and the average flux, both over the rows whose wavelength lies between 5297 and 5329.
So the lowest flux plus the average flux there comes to 15.6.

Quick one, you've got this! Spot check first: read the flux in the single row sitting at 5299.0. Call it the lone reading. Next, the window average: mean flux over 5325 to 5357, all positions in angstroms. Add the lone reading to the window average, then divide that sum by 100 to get 0.154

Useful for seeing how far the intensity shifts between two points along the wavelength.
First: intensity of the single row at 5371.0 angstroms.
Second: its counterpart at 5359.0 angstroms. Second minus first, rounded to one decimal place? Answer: -0.1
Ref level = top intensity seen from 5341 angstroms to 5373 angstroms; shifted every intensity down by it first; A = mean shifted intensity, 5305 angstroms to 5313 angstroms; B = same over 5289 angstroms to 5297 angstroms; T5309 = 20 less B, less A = 21.8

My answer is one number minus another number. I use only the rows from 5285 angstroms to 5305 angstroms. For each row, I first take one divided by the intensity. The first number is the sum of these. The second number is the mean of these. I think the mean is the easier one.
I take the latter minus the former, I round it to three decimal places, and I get -0.516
